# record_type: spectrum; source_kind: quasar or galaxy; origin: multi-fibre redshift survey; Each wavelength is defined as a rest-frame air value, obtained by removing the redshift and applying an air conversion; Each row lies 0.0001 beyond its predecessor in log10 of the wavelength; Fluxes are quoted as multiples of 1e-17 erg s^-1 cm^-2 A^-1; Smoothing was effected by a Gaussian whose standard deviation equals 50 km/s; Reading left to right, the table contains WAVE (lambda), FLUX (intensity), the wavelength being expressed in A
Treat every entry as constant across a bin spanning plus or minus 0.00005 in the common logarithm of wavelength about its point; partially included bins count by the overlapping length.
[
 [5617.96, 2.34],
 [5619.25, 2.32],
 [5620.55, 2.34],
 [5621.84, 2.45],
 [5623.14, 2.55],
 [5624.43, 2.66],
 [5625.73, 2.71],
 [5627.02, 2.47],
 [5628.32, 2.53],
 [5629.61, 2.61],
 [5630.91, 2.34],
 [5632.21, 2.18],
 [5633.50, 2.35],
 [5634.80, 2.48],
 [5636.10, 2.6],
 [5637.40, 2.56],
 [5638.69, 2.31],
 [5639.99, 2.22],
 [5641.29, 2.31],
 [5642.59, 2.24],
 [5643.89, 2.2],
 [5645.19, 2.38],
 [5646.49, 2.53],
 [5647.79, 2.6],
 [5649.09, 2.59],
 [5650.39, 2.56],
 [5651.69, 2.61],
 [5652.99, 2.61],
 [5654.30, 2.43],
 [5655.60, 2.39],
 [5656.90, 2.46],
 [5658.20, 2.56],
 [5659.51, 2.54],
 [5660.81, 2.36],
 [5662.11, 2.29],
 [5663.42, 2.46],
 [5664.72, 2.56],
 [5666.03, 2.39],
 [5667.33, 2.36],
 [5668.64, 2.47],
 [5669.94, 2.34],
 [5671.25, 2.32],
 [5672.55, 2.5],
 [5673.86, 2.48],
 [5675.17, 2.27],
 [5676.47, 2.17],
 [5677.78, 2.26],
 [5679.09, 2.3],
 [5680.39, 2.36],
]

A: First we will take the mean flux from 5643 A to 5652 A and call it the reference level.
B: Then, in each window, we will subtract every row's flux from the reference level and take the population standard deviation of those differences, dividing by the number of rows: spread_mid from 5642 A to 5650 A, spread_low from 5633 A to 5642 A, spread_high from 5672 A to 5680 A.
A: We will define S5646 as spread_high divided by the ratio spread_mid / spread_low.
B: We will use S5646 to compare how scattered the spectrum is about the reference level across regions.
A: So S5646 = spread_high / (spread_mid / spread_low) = 0.10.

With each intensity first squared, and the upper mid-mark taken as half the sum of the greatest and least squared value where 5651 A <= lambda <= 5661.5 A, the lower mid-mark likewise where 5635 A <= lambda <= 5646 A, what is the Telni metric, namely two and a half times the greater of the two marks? 15.5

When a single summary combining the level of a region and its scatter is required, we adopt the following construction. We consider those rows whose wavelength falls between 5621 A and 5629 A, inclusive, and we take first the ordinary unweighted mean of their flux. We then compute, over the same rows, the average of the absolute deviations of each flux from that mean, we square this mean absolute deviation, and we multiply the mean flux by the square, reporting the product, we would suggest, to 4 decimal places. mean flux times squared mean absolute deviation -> 0.0173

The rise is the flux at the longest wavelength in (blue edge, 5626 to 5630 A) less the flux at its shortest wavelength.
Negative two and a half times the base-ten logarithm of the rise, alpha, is 2.1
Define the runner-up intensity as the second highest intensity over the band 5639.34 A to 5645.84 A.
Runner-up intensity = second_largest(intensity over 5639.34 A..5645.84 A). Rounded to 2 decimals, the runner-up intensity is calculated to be 2.31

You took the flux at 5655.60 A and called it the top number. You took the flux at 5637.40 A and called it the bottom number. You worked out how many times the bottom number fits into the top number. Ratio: 0.93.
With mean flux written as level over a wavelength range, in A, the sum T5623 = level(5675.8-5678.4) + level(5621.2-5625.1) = 4.77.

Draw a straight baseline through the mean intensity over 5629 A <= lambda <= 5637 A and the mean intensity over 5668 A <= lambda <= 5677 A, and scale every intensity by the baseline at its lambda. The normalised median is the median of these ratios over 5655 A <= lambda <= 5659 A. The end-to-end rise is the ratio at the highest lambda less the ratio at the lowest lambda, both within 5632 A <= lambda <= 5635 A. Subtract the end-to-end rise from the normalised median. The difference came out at 0.90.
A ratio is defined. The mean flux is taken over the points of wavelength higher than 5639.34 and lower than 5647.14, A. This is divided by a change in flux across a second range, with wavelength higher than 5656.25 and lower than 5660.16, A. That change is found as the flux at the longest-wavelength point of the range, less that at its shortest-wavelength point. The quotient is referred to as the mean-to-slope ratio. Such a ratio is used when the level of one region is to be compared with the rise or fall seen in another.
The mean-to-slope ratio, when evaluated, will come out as 29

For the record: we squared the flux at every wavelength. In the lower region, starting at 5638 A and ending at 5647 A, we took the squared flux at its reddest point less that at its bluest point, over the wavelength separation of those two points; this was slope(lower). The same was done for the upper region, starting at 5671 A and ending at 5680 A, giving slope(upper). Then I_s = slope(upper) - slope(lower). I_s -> -0.15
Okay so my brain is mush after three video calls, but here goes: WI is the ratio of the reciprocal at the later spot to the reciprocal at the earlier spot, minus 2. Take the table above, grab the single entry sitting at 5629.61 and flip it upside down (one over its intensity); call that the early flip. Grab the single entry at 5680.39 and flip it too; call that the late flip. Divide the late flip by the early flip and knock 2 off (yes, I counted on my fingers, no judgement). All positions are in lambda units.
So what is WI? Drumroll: -0.89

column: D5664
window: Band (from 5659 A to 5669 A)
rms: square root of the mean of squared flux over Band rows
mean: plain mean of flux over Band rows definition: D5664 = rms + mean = 4.86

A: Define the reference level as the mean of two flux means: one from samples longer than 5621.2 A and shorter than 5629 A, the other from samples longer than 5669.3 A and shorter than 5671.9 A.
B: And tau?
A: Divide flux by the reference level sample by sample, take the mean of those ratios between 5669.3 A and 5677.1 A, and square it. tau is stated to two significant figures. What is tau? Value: 0.92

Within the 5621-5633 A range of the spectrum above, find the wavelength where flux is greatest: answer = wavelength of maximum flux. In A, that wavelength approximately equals 5625.73 A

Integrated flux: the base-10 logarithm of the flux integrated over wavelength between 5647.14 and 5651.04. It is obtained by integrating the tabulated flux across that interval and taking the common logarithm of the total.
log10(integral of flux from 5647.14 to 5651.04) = 1.00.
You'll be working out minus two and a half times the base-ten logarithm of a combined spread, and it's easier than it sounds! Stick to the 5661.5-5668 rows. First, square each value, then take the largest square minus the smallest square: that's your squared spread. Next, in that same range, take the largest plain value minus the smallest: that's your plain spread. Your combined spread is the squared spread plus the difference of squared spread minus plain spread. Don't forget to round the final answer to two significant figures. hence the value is -0.93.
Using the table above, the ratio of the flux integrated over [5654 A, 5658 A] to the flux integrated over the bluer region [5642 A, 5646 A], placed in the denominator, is 1.07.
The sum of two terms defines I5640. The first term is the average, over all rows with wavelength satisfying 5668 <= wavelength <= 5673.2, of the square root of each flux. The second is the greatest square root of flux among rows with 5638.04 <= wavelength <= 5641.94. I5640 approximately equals 3.07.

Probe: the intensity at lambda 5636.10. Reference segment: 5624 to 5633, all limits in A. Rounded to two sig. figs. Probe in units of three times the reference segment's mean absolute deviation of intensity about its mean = 5.9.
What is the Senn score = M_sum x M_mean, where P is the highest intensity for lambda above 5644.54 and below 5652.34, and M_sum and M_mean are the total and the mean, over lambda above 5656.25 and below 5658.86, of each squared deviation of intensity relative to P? 0.0003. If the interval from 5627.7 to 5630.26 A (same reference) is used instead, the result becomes 0.0000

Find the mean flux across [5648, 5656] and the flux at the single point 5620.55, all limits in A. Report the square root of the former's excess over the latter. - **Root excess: 0.4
